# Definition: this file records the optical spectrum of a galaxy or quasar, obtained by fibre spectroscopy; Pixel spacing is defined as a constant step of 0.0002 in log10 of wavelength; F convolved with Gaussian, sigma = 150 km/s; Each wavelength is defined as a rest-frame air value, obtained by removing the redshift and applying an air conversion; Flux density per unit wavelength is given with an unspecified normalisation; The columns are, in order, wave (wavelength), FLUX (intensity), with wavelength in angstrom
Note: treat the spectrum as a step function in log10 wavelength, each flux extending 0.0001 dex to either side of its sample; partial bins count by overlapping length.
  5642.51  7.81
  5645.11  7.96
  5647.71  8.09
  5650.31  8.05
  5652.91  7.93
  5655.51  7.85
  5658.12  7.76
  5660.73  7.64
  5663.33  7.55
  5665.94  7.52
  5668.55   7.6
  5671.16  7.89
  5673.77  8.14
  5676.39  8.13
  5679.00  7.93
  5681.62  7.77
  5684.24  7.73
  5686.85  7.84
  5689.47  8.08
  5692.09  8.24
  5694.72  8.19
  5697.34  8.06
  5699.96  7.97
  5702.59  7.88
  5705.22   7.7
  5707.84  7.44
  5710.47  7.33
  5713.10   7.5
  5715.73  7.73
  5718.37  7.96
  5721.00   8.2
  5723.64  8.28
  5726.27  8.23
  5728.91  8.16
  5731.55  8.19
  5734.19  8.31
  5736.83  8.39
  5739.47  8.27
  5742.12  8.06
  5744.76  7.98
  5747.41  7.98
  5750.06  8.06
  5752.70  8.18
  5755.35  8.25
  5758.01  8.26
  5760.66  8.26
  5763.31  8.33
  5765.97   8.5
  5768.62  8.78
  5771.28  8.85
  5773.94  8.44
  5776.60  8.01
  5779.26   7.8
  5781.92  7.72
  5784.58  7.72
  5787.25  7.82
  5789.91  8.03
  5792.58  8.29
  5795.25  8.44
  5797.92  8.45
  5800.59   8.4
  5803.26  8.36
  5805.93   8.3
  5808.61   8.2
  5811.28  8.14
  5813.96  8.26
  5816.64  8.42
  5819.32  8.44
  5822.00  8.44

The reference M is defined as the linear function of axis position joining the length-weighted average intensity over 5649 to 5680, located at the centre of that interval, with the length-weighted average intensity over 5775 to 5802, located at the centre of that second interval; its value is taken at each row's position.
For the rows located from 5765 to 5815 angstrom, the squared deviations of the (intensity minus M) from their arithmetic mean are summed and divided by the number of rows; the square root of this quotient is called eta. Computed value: 0.32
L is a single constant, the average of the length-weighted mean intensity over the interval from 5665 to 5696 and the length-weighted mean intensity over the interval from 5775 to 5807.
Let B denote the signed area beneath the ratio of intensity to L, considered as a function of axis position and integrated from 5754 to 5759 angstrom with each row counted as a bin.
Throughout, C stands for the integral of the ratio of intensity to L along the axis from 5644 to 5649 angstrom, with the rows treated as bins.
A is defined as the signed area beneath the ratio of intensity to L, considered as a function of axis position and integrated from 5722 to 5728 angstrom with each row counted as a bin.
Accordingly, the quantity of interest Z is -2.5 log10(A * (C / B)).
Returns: -1.95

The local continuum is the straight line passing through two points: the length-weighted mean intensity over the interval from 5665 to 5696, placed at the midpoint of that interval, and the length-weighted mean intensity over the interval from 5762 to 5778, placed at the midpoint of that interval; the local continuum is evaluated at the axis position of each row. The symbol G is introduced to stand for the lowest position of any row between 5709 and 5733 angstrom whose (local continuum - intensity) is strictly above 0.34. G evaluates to 5710.47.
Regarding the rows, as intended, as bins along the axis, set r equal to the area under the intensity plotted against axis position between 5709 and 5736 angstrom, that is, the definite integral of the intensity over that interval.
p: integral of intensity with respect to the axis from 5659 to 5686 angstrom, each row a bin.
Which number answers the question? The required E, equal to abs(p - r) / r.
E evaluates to 0.025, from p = 210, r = 216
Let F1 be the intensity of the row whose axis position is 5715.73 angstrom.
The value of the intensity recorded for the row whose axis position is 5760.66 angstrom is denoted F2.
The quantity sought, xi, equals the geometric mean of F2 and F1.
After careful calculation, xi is 7.99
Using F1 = 7.73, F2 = 8.26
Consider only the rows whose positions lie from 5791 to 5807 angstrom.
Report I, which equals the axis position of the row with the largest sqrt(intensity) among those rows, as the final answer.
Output 5797.92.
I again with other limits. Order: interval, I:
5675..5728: 5723.64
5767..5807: 5771.28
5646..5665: 5647.71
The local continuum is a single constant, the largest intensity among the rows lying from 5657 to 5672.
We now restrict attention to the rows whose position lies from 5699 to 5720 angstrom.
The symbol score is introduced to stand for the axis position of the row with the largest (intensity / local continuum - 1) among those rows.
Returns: 5699.96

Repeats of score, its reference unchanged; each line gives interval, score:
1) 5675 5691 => 5676.39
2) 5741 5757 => 5755.35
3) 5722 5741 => 5736.83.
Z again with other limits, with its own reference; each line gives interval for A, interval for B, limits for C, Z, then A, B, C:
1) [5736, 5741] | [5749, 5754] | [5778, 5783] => -1.73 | 5.18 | 5.07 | 4.84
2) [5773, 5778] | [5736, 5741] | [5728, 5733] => -1.75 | 5.11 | 5.18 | 5.10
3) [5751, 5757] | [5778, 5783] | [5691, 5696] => -2.03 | 6.14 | 4.84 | 5.11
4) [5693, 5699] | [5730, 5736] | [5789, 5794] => -1.75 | 6.08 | 6.18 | 5.09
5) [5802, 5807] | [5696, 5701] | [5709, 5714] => -1.70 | 5.20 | 5.01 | 4.62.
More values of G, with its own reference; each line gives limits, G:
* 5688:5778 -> 5705.22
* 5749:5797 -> 5776.60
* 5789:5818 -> 5789.91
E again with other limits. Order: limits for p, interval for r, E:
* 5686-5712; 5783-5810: 0.076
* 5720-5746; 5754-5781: 0.052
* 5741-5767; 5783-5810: 0.039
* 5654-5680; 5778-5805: 0.074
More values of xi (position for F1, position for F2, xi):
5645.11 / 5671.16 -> 7.92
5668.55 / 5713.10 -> 7.55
